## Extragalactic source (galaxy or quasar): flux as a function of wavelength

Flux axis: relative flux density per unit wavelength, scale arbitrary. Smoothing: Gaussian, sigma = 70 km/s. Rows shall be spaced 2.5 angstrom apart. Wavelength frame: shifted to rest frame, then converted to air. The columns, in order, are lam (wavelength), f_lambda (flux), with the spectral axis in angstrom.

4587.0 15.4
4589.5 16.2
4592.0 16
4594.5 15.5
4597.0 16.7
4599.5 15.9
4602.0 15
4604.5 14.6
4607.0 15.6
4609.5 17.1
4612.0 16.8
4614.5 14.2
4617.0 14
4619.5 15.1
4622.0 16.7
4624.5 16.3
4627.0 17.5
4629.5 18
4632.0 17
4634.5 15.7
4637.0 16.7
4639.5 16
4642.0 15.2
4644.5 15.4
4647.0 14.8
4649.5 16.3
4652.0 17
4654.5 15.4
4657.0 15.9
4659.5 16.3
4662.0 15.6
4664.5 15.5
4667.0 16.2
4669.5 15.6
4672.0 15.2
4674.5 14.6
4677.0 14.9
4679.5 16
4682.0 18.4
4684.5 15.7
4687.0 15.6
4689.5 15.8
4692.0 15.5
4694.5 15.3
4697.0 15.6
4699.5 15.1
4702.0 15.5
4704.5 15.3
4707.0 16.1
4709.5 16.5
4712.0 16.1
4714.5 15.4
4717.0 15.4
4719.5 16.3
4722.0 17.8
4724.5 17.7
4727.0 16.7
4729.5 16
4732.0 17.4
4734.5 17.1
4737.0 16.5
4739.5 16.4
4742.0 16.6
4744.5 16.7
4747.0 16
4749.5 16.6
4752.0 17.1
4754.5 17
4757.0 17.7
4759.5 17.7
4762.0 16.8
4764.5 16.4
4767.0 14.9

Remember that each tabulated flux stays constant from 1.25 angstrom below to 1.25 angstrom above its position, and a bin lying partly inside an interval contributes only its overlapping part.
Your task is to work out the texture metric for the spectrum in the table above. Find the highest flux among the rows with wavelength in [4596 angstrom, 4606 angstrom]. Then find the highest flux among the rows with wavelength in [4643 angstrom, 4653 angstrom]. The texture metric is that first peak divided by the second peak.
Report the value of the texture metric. 0.98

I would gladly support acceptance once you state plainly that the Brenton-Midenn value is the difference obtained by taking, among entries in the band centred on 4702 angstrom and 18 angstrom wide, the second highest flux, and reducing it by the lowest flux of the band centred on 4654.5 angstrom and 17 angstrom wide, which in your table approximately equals 1.3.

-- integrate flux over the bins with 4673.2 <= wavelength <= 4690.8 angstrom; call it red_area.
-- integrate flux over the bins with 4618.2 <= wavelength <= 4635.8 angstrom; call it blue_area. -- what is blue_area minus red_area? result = 13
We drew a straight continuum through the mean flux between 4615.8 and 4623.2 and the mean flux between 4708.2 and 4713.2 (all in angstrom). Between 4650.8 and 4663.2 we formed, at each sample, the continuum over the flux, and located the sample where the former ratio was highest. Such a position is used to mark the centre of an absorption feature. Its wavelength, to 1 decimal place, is 4654.5 angstrom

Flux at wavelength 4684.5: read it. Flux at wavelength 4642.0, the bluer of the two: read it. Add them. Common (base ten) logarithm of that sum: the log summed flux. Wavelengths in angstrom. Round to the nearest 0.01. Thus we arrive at 1.49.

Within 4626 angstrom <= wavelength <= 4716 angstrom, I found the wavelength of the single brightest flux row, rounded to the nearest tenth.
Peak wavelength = 4682.0 angstrom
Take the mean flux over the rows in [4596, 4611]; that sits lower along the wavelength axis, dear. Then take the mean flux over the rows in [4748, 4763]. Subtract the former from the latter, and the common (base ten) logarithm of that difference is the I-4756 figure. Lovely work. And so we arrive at 0.12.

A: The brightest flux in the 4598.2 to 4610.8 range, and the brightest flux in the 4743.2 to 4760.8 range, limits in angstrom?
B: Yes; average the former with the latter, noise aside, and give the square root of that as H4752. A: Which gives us 4.17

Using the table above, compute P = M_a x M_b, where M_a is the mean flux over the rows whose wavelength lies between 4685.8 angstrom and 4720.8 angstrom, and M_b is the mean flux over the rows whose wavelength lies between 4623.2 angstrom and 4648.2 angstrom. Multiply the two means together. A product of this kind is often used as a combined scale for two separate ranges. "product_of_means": 255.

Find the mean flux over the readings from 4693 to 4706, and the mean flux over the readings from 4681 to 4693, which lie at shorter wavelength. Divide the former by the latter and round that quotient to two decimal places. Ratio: 0.95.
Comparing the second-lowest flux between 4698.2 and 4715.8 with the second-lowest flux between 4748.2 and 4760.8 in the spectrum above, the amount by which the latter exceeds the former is 1.7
